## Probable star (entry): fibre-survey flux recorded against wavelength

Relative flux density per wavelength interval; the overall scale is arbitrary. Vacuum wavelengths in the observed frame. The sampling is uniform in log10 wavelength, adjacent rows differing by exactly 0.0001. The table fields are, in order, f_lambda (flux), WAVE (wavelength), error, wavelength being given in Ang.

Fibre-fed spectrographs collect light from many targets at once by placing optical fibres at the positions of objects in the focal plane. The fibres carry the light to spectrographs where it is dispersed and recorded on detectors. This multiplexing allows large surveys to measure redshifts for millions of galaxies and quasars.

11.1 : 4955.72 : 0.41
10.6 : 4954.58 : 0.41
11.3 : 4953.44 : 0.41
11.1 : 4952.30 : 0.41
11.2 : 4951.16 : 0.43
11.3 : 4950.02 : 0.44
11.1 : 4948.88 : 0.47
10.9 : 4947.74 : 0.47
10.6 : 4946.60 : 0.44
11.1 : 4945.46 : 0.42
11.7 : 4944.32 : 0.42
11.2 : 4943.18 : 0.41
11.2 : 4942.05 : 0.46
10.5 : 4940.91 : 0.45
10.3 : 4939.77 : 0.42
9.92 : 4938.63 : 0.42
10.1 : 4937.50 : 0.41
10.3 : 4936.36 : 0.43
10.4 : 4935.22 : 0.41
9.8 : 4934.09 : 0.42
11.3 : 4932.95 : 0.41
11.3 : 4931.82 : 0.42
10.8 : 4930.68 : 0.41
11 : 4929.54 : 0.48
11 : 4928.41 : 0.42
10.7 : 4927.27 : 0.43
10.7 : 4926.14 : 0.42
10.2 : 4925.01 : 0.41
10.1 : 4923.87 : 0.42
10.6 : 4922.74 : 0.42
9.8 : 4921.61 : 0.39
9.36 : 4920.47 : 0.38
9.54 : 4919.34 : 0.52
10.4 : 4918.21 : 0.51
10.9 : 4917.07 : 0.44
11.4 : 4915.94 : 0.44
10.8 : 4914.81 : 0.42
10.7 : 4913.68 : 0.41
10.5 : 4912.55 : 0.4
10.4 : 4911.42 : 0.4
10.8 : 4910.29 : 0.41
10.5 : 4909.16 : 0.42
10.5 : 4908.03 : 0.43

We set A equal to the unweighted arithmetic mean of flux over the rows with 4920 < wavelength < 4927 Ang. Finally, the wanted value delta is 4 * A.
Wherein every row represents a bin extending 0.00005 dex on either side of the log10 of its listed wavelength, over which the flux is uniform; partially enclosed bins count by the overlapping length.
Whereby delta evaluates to 40.5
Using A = 10.1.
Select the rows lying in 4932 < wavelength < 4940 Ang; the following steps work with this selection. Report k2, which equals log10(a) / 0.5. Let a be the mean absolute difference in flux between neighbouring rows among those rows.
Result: -0.6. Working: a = 0.49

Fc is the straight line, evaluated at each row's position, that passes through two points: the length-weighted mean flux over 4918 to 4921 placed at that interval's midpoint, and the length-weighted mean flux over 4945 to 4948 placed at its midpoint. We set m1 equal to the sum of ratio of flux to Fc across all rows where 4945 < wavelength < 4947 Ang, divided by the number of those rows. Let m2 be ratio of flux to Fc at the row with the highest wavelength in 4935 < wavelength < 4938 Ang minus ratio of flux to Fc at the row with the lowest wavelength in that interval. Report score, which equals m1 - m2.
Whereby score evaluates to 1.04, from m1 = 1.00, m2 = -0.038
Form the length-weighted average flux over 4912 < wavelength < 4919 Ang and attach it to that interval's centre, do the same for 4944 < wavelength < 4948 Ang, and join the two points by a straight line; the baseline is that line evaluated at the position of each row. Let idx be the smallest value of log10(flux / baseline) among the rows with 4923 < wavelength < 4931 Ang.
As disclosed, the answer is -0.030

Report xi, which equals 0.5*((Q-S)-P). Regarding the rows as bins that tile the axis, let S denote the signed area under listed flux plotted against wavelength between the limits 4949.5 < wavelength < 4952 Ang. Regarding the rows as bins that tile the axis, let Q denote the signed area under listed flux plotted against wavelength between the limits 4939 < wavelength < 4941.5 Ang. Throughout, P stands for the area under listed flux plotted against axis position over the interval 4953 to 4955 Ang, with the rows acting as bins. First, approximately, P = 21.9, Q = 25.8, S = 28.1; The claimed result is -12.1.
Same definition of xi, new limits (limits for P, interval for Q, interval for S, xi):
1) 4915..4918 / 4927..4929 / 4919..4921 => -15.1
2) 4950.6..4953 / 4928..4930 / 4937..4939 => -12.4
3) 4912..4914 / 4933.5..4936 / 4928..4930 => -9.0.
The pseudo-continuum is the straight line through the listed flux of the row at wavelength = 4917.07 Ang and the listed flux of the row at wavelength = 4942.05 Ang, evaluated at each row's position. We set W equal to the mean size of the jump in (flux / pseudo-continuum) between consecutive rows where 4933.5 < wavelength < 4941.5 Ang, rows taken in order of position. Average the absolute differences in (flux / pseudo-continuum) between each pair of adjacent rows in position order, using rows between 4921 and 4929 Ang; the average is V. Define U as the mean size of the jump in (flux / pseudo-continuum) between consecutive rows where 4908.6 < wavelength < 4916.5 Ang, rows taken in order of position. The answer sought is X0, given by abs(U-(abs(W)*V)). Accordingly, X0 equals 0.024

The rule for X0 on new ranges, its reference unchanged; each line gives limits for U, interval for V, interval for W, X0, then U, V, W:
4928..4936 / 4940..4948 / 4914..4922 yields 0.041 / 0.0425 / 0.039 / 0.047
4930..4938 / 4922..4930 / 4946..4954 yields 0.044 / 0.0439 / 0.021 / 0.016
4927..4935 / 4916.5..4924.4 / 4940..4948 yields 0.036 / 0.0380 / 0.050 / 0.039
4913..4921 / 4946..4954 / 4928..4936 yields 0.042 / 0.0423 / 0.016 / 0.042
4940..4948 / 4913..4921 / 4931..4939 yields 0.037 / 0.0386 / 0.042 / 0.039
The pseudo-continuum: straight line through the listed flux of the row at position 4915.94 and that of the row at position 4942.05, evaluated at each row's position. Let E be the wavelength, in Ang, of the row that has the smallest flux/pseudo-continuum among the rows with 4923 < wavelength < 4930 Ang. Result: 4923.87 Ang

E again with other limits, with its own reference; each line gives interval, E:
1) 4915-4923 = 4920.47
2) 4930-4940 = 4934.09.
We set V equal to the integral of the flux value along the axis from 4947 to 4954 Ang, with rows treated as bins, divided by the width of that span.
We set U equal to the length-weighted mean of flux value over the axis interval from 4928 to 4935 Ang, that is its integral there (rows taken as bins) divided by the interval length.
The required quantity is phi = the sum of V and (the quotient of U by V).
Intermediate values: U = 10.8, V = 11.1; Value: 12.1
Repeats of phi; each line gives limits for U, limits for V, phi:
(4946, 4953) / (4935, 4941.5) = 11.3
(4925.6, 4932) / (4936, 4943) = 11.5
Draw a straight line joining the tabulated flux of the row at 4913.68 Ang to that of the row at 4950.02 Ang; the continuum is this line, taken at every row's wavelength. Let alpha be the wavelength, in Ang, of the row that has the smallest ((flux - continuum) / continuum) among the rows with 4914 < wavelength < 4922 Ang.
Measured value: 4920.47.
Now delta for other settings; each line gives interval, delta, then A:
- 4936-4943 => 41.5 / 10.4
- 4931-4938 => 42.1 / 10.5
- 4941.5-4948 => 44.5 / 11.1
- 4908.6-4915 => 42.5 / 10.6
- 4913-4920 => 42.5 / 10.6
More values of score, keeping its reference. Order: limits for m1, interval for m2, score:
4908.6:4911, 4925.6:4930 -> 1.13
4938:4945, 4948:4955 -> 1.08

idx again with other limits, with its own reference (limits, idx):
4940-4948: -0.020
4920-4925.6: -0.062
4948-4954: 0.000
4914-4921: -0.062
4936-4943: -0.044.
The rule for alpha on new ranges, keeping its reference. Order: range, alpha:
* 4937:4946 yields 4938.63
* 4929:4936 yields 4934.09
